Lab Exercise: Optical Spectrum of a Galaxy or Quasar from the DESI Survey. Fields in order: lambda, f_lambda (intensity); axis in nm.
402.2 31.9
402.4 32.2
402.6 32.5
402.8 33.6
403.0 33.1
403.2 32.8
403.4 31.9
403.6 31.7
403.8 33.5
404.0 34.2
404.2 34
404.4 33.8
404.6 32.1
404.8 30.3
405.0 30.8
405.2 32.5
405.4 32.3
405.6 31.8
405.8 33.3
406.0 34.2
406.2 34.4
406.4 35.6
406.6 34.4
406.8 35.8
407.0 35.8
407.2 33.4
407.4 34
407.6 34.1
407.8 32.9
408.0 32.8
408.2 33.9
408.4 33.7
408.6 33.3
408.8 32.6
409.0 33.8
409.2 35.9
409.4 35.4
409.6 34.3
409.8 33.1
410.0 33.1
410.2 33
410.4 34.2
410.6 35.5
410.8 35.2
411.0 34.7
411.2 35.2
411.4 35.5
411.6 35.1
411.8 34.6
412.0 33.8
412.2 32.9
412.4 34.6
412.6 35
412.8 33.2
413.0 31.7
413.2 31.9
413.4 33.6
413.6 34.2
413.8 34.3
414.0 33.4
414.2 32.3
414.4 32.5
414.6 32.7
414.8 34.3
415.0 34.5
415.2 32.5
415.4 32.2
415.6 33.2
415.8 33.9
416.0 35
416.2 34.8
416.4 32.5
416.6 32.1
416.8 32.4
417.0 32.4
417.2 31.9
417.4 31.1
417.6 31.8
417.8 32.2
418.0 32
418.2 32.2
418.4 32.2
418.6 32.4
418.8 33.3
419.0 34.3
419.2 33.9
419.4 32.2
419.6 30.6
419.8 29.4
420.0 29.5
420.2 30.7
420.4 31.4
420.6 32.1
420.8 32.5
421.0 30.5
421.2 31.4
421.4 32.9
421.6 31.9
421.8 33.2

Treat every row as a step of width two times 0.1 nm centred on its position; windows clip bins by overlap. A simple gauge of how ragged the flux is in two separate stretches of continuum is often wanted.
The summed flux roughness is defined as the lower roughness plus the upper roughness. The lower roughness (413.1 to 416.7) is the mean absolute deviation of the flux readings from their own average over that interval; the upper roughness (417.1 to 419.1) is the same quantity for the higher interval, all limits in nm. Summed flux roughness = 1.5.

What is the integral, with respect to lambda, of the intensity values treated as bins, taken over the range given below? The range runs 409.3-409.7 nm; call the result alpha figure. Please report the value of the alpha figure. 13.9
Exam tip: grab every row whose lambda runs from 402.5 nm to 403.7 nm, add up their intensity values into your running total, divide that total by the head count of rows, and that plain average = 32.6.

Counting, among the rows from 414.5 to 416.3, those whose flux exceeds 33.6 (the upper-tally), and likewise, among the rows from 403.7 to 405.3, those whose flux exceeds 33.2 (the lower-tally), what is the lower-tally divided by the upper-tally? 0.80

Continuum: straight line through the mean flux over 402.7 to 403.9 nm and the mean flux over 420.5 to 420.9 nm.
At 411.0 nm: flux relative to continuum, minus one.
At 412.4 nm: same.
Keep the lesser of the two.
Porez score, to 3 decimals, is 0.064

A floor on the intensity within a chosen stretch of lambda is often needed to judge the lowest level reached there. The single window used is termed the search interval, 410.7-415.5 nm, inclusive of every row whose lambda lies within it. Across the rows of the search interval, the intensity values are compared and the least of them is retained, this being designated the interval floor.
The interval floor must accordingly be 31.7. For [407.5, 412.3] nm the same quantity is 32.6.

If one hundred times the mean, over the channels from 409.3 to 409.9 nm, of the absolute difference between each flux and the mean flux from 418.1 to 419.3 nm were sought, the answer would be 122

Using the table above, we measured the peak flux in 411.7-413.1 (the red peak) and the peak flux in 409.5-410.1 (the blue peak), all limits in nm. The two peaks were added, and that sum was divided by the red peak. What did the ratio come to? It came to 1.98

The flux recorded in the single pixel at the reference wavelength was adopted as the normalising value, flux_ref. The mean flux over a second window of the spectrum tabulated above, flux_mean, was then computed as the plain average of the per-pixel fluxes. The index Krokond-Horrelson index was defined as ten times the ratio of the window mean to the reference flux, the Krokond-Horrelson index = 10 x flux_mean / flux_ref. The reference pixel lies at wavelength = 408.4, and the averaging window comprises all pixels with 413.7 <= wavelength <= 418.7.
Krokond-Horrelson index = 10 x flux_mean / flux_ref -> 9.7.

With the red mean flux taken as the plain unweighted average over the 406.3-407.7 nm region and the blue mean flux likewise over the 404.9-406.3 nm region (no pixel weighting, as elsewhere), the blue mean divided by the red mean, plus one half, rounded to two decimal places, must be 1.44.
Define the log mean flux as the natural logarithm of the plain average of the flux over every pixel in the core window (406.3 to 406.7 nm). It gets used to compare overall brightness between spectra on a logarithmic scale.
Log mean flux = 3.56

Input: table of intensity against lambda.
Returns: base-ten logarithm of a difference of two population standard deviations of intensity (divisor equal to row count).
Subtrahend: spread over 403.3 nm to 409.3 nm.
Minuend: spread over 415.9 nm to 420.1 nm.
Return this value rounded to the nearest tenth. -1.4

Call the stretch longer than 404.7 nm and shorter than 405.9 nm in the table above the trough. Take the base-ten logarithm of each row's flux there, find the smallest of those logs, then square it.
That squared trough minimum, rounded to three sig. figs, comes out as 2.19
